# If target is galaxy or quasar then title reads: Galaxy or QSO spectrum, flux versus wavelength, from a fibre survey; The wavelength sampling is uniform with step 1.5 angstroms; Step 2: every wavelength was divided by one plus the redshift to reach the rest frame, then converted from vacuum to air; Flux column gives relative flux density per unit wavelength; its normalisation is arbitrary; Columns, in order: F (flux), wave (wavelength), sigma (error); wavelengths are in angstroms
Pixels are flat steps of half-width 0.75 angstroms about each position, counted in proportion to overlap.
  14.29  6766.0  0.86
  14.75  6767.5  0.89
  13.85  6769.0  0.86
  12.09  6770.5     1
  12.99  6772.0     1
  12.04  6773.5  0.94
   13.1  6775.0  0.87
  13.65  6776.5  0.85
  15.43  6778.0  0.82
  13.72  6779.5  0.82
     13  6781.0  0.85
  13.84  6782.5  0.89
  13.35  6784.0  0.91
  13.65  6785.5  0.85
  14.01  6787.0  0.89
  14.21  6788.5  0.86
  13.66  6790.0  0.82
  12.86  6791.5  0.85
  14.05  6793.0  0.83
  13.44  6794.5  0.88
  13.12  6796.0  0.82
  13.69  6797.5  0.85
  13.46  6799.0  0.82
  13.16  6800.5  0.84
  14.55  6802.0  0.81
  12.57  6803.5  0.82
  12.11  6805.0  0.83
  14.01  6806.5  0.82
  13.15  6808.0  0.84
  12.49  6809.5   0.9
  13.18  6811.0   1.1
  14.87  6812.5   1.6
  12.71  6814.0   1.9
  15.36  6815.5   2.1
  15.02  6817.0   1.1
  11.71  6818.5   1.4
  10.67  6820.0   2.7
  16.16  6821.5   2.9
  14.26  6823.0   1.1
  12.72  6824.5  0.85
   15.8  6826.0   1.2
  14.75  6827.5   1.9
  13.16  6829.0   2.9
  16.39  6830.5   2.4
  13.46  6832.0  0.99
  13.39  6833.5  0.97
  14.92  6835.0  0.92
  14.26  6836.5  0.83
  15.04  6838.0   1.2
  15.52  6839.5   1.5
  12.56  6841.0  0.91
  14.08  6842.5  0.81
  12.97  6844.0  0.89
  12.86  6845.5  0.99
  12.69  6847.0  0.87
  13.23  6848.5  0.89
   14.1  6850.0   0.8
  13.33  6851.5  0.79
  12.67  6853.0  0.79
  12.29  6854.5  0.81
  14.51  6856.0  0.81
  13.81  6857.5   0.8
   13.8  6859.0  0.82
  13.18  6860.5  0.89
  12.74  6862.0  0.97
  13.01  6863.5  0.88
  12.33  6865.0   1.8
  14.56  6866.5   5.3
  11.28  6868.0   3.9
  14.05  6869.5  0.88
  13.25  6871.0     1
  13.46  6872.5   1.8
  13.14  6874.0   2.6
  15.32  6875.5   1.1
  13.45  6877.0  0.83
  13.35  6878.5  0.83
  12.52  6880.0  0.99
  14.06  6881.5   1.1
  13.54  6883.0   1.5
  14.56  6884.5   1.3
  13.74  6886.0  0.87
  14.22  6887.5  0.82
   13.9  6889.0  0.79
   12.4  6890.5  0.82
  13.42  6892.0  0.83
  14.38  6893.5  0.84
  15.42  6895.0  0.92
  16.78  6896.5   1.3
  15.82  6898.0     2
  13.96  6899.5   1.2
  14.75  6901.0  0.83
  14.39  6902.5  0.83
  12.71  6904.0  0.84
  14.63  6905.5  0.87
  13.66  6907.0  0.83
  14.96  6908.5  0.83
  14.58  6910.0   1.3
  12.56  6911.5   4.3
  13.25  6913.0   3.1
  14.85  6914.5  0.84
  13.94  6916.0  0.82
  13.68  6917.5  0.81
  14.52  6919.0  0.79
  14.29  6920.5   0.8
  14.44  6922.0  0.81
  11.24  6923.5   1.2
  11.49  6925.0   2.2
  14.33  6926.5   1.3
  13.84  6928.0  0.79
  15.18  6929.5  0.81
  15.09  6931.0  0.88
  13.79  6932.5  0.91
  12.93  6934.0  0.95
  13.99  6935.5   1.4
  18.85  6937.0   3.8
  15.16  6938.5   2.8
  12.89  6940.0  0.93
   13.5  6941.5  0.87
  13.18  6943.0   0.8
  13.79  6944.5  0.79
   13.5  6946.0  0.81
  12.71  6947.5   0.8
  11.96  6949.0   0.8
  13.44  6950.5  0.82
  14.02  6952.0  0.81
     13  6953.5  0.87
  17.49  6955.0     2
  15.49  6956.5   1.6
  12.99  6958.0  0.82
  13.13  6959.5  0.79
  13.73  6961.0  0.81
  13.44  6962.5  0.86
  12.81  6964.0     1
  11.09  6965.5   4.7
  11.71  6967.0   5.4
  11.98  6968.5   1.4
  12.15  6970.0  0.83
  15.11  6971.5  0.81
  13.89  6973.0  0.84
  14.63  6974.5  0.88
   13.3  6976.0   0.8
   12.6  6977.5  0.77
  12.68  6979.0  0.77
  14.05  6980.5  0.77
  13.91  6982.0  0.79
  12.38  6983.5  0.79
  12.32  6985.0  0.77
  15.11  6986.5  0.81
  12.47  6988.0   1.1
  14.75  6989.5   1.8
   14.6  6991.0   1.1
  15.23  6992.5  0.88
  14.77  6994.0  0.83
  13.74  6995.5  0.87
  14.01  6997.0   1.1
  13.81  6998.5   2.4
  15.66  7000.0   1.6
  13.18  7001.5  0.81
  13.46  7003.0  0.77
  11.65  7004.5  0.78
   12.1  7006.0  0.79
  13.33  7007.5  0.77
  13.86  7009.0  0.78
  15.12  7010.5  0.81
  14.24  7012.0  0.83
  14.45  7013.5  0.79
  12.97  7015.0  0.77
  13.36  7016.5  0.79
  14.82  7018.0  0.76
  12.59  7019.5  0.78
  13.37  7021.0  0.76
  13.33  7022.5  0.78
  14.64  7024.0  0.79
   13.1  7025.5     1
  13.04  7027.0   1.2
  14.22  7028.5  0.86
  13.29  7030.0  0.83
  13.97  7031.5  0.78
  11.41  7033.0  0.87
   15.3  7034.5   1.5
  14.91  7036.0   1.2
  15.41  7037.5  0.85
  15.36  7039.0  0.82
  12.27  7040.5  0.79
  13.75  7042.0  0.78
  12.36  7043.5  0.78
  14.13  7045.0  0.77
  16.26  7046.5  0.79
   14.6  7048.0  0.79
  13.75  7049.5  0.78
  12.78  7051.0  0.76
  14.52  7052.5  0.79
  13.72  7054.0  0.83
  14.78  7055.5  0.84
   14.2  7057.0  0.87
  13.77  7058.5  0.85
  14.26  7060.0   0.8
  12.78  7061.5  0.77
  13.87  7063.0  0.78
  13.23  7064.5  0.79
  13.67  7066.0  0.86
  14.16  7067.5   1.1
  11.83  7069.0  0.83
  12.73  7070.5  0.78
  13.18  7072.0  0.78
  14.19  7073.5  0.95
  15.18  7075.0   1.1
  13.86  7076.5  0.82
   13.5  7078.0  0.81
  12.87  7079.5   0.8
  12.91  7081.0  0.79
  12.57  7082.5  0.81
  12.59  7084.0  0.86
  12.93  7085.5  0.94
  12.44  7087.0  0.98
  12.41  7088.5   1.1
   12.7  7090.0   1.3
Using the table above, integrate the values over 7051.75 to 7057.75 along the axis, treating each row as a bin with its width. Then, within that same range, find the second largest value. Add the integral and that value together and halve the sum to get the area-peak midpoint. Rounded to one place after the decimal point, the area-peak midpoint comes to 50.2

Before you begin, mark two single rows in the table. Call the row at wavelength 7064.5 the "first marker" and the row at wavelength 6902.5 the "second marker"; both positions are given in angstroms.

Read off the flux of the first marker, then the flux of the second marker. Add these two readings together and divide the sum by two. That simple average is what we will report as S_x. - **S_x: 13.8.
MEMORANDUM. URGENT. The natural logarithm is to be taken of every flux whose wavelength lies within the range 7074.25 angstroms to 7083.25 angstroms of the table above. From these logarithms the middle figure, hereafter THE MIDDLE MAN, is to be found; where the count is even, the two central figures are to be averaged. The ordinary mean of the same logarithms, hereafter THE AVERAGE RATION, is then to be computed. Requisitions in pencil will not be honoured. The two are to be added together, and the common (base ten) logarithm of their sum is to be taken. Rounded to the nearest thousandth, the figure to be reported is 0.714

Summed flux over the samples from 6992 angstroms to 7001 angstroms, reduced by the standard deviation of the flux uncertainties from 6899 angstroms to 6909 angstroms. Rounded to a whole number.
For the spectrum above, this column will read 87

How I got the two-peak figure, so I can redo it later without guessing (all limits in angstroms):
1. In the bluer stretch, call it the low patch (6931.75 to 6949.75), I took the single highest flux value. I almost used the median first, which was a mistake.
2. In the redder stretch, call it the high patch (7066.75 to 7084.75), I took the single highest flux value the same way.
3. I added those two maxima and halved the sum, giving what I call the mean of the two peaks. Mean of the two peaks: 17.0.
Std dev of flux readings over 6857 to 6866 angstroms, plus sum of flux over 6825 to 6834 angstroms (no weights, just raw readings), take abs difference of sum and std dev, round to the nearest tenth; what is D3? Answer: 86.4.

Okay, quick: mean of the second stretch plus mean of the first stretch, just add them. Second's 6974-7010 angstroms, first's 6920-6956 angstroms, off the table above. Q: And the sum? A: 27.6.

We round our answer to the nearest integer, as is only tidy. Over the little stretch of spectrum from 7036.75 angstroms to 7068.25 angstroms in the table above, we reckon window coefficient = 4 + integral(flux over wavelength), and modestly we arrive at 444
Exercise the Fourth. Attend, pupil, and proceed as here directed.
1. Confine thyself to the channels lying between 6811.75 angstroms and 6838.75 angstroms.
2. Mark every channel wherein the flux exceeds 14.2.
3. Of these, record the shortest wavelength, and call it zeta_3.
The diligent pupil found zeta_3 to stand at 6812.5 angstroms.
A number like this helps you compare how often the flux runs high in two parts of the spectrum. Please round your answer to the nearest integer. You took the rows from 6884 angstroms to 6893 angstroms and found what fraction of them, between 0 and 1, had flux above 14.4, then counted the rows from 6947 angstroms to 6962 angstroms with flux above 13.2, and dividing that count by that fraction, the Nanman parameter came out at 30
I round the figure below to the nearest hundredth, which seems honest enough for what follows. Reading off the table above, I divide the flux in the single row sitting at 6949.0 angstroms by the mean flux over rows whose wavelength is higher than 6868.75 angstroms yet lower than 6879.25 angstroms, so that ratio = 0.87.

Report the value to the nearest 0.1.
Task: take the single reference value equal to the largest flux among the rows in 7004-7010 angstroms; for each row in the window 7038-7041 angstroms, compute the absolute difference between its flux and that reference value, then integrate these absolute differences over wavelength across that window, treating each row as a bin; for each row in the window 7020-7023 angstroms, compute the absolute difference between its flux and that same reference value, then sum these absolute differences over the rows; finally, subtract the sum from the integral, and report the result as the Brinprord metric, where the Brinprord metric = 3.6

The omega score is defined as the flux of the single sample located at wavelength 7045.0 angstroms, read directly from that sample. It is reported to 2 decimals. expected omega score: 14.13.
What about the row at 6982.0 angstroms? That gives 13.91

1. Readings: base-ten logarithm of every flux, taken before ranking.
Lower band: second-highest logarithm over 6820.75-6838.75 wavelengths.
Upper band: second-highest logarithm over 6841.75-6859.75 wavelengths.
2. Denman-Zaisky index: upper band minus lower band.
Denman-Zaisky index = -0.06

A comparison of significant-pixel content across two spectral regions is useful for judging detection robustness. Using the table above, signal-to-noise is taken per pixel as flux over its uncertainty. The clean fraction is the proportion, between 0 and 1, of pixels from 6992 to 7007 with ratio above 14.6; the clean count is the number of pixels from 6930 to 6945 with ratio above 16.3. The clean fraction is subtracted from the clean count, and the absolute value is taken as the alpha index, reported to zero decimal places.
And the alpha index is 2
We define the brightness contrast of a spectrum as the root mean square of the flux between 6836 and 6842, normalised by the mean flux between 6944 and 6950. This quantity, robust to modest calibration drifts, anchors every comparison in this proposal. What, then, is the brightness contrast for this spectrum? 1.11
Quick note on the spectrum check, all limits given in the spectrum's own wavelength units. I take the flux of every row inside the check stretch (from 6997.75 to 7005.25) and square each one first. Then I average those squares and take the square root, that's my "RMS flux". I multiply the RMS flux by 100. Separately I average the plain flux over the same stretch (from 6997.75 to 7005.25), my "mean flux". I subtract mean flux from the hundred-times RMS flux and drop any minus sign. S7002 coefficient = 1348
